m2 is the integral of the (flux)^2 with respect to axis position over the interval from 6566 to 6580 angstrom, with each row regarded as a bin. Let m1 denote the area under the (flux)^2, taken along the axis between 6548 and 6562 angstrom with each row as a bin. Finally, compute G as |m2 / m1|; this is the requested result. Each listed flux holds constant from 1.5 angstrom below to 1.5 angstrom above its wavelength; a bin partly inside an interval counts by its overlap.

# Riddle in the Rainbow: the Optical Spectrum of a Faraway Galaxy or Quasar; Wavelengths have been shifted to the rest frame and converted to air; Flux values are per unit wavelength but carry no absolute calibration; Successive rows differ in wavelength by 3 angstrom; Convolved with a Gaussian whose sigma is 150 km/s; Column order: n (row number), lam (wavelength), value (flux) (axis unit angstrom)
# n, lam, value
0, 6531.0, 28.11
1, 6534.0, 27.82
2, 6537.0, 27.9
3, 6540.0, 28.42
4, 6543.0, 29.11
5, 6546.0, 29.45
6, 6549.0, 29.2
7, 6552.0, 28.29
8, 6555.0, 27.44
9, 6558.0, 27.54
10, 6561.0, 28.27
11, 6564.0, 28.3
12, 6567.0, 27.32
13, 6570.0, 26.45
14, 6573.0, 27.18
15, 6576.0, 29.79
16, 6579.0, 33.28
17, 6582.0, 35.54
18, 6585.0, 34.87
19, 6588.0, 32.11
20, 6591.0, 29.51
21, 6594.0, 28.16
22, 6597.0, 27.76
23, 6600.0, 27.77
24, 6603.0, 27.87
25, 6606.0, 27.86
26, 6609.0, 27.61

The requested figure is 1.05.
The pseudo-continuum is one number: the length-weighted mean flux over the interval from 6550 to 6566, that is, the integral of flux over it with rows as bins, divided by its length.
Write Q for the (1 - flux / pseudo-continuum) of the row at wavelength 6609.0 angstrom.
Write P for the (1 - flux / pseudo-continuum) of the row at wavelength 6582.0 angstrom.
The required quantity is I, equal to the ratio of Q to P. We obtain 0.0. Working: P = -0.270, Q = 0.013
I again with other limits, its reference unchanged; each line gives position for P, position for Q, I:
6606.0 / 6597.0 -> 1.8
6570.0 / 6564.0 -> -0.2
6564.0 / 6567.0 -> -2.1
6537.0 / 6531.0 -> -1.4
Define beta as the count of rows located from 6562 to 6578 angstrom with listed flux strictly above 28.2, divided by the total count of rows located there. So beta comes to 0.4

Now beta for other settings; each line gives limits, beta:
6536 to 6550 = 0.8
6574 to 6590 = 1.0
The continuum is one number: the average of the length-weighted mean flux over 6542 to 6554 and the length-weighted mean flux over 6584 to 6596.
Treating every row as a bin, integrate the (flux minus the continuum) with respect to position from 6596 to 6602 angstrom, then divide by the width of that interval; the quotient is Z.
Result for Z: -2.1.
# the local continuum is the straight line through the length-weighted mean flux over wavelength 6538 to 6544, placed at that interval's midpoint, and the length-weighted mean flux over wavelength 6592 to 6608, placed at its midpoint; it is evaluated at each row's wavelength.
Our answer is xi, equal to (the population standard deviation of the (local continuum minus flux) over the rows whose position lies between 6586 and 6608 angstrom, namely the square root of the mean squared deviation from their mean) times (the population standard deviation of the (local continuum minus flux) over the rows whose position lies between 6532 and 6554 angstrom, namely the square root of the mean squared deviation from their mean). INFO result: 0.9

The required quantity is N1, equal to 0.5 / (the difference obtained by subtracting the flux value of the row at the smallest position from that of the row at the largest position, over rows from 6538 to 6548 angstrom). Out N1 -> 0.49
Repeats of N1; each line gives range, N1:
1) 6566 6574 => -3.57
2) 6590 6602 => -0.29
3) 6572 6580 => 0.08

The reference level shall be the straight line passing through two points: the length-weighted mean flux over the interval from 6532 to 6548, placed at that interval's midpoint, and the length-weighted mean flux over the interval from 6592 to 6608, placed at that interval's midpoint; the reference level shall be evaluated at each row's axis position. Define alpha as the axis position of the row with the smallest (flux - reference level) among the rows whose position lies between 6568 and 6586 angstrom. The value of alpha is 6570.0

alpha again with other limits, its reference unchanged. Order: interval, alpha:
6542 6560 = 6555.0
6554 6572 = 6570.0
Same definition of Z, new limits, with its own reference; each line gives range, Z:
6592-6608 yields -2.0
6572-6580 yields 0.2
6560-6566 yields -1.7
